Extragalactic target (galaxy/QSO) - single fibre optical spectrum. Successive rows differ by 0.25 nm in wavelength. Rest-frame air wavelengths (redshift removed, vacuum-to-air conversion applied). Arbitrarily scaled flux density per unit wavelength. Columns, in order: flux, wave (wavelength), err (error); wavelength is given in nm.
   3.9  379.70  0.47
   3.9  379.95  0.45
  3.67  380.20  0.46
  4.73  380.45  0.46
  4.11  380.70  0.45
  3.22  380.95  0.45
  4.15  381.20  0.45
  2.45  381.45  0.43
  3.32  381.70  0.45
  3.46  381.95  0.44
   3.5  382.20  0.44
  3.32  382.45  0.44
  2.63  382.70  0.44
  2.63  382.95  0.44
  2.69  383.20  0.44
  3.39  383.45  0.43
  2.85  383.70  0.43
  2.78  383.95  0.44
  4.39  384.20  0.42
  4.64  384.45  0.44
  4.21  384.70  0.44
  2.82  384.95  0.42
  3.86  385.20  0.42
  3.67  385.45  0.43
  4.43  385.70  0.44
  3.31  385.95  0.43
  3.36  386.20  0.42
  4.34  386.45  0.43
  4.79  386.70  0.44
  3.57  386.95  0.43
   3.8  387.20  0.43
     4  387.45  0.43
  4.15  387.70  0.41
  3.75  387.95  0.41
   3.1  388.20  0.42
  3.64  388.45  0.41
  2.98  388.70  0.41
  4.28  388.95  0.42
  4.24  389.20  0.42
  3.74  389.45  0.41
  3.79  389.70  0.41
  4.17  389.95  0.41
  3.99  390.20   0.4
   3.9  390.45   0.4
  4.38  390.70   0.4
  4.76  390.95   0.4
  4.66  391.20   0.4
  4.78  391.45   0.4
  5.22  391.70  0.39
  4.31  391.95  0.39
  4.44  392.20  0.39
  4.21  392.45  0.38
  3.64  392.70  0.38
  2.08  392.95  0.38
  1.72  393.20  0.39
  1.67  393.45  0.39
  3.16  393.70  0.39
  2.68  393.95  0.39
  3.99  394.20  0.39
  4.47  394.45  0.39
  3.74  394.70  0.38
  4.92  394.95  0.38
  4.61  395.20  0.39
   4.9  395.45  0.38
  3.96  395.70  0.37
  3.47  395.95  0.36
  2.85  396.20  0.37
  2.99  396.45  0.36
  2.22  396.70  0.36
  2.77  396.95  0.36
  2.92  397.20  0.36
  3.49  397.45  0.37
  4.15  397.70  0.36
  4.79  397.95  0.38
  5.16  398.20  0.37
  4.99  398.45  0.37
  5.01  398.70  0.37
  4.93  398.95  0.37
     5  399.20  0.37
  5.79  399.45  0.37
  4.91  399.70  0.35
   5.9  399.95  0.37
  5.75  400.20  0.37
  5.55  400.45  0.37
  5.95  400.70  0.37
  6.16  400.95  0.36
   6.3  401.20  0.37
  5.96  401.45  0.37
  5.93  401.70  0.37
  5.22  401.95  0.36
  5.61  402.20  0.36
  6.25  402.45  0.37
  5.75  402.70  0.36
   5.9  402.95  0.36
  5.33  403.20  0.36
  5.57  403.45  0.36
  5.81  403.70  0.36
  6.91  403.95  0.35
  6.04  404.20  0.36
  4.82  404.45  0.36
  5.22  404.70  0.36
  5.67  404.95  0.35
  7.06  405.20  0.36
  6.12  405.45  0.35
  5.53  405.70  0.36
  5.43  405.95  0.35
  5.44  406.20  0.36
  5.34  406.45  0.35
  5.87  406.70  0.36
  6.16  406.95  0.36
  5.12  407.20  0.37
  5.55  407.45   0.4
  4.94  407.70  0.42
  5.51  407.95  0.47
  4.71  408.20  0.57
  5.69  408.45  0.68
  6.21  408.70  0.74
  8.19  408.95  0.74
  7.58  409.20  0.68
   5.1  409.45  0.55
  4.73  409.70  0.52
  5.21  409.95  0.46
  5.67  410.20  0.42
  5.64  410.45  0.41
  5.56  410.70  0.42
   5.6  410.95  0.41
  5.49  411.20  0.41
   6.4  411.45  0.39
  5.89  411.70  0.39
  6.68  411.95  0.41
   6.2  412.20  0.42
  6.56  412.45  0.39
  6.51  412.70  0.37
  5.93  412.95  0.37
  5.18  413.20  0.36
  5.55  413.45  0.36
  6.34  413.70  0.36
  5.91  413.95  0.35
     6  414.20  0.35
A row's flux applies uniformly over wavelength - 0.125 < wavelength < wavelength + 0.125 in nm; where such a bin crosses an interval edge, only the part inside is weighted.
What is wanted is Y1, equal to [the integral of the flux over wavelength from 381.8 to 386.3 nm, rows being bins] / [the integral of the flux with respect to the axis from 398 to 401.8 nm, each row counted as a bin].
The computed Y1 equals 0.74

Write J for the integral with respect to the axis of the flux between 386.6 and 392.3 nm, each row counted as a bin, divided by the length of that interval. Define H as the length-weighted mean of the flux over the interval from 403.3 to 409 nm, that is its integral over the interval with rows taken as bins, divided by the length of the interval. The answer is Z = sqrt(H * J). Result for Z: 4.9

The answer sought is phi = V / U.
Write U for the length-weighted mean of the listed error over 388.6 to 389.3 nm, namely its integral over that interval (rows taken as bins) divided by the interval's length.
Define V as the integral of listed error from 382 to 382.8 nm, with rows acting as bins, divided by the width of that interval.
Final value 1.06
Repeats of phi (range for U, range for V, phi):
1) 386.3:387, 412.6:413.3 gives 0.85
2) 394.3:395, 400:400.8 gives 0.96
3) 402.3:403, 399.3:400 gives 1.00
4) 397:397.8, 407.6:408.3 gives 1.34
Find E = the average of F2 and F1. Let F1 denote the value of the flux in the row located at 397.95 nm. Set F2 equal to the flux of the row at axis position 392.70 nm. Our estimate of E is 4.2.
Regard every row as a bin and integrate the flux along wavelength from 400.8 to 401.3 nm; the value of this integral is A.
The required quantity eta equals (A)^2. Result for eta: 10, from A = 3.1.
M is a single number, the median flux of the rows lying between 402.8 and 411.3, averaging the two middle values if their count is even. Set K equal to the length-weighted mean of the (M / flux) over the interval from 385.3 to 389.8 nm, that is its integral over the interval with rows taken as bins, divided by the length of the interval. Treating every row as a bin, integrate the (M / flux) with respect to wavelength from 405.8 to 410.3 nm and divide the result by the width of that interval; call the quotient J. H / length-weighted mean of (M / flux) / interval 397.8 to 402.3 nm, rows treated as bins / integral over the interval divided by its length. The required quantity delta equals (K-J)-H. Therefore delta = -0.54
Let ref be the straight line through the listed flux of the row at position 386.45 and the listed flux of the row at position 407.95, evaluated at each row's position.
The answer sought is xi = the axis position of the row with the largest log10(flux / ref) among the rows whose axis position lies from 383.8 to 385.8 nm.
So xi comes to 384.45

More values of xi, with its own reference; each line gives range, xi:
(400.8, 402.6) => 401.20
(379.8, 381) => 380.45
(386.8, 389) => 388.95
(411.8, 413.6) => 411.95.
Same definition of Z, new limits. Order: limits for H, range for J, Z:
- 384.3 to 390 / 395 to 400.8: 4.1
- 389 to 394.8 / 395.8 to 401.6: 4.2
